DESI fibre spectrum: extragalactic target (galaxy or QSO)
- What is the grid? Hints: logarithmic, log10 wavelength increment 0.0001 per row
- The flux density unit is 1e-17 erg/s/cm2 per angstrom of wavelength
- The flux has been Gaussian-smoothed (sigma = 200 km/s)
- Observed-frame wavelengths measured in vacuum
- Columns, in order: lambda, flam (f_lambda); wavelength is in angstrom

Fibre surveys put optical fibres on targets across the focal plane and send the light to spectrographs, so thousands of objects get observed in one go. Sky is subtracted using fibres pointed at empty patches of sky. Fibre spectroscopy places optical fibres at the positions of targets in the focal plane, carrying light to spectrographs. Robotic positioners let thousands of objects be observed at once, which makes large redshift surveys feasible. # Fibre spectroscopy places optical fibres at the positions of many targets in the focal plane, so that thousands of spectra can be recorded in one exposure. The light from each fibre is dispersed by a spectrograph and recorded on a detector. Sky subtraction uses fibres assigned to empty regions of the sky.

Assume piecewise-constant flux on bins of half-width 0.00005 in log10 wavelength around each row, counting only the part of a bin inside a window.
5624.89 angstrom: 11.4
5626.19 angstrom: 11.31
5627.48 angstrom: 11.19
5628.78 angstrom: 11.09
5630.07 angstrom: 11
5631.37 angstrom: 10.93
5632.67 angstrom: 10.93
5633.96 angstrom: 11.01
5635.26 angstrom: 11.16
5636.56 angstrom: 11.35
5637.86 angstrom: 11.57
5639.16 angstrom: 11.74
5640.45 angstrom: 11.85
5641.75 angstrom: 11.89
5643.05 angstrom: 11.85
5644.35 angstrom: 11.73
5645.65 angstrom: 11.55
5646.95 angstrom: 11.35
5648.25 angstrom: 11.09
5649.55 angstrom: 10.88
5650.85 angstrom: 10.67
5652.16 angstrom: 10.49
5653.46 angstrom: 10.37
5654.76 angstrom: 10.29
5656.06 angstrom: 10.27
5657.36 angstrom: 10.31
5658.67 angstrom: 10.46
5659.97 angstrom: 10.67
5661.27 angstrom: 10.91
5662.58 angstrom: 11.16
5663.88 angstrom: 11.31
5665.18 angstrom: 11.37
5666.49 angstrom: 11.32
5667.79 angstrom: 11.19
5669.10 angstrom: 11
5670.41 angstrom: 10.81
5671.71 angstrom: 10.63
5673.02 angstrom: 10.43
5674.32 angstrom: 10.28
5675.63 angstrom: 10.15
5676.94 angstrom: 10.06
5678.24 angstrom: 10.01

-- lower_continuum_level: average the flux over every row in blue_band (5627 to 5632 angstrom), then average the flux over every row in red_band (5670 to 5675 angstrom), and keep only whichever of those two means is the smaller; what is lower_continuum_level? 10.5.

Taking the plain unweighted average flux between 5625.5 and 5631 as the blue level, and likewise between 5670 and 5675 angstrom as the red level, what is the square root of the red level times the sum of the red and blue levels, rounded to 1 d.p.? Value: 15.1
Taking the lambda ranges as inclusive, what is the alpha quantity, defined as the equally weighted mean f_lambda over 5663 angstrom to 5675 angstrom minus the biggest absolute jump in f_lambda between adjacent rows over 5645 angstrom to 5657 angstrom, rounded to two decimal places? 10.67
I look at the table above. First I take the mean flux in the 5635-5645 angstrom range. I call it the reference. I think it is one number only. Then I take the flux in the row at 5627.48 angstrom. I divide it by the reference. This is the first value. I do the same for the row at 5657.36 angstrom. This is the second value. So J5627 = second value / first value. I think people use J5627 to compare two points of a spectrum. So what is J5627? 0.92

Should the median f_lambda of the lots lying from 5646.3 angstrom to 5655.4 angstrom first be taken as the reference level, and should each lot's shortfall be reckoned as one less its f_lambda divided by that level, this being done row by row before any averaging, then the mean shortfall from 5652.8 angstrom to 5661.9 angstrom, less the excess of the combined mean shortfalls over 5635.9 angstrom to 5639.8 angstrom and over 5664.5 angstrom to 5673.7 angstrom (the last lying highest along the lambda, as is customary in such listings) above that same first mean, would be 0.15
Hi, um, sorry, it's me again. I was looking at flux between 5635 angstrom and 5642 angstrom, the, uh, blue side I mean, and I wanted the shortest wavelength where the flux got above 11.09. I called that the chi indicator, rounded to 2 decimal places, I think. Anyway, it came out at 5635.26 angstrom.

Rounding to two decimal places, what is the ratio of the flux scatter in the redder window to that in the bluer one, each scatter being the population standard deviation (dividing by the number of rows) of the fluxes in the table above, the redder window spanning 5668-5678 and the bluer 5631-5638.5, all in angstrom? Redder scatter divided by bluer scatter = 1.37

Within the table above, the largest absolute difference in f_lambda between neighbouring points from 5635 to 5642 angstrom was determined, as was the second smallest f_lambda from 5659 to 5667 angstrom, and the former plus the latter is 11.1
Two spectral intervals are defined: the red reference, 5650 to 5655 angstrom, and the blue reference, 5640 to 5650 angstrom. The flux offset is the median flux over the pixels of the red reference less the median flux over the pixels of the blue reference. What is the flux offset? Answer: -1.21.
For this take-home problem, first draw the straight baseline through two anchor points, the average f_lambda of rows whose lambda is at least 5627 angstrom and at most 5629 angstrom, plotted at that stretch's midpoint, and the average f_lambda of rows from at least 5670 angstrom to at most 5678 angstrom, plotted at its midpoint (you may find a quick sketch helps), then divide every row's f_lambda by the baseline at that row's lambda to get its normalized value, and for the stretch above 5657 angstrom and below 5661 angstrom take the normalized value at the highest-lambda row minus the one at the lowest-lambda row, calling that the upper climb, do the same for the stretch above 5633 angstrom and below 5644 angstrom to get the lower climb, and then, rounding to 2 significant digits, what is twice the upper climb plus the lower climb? 0.17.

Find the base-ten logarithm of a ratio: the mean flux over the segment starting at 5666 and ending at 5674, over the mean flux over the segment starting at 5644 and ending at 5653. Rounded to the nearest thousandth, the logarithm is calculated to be -0.008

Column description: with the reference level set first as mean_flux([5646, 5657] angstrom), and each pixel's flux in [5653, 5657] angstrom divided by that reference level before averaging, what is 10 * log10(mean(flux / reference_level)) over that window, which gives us -0.15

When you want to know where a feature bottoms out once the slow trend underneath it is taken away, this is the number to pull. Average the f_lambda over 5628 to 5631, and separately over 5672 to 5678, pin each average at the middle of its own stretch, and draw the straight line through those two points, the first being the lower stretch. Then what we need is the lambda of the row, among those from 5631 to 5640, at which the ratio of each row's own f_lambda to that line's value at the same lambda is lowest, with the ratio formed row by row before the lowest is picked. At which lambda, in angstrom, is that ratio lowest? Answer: 5631.37 angstrom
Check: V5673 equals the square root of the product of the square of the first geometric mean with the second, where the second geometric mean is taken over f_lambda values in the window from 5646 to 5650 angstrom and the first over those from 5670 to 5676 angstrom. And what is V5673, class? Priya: 34.8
